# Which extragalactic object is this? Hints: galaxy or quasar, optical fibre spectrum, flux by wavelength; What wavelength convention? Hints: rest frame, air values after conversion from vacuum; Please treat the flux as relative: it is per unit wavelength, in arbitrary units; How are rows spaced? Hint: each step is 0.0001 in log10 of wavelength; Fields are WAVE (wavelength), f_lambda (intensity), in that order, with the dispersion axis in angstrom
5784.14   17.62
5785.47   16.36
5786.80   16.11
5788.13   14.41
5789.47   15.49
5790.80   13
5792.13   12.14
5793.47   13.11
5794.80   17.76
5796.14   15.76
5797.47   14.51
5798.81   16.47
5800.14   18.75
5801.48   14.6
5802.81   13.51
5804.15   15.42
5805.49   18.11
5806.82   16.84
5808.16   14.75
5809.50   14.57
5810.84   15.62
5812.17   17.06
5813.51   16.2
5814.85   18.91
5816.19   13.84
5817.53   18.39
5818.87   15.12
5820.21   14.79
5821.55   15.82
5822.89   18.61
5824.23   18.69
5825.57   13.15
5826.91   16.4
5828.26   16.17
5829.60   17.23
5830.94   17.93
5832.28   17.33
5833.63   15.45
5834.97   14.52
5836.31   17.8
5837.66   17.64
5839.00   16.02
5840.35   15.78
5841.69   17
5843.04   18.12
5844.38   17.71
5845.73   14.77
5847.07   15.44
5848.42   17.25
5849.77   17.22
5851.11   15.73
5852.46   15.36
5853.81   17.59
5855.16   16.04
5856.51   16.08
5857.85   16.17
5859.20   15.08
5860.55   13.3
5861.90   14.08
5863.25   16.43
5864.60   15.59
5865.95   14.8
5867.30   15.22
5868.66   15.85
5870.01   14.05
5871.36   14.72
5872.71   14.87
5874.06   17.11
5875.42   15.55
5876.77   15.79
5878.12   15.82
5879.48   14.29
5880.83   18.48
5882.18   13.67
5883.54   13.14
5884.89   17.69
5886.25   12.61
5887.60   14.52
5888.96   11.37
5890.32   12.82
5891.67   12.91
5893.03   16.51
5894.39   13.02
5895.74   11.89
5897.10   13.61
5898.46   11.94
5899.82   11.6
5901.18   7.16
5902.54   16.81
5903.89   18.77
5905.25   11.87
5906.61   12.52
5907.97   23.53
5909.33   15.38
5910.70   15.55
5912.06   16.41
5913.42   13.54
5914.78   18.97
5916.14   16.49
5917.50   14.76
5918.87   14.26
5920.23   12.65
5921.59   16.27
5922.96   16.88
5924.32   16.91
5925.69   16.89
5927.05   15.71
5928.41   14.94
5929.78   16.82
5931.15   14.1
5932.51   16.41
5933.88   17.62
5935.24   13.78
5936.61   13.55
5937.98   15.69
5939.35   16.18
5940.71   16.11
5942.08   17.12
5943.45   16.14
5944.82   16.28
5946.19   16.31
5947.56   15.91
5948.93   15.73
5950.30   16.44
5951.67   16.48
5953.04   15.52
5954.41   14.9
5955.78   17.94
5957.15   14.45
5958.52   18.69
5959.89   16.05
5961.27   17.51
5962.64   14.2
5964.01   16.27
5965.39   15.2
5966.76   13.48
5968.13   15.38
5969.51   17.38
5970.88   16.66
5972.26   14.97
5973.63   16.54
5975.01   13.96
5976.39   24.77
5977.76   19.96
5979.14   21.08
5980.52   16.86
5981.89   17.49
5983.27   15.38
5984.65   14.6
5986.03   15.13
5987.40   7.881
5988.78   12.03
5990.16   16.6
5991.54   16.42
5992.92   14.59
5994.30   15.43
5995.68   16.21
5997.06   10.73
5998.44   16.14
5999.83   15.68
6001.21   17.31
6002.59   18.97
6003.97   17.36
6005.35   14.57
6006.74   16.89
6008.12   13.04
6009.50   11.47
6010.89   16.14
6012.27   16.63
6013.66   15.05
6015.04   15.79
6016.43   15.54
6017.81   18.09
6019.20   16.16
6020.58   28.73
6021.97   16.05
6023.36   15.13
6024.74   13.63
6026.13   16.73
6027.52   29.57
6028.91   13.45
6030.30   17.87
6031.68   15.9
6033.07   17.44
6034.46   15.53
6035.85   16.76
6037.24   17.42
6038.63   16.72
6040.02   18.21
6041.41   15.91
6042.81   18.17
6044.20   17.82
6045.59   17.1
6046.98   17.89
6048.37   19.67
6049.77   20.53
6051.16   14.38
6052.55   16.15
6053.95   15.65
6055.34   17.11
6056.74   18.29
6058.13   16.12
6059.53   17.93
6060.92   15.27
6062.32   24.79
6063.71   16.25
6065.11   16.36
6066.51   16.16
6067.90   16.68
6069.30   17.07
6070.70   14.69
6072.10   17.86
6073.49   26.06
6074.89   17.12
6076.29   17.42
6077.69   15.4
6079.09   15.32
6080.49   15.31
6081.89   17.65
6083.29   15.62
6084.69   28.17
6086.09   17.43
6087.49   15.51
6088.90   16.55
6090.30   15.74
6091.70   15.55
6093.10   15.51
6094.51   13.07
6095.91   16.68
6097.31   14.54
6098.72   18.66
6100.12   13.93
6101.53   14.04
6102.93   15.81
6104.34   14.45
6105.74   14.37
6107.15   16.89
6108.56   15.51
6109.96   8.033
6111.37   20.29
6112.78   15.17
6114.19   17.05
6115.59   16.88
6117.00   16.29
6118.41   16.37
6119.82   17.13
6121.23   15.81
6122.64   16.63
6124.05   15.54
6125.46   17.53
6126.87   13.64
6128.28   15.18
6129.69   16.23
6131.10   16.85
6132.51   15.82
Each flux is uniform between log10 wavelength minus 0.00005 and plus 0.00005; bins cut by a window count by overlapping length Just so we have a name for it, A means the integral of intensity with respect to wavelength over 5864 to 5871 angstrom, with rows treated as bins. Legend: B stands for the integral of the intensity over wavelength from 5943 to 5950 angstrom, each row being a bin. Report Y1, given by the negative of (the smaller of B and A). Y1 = -105.5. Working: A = 105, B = 113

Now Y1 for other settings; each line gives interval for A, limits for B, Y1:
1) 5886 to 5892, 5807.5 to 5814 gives -77.2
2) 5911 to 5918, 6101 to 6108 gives -106.0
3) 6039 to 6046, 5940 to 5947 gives -114.7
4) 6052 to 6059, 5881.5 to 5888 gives -93.2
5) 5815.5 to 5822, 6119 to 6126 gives -101.3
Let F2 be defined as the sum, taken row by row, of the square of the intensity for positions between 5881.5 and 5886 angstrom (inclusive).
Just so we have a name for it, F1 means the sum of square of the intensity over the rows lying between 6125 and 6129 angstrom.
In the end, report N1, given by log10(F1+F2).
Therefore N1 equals 3.14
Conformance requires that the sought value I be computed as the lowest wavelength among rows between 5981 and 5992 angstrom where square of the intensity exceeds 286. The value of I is 5981.89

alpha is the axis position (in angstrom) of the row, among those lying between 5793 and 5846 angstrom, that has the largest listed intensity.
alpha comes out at 5814.85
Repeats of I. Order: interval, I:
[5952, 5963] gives 5955.78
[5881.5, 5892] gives 5884.89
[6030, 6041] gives 6030.30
